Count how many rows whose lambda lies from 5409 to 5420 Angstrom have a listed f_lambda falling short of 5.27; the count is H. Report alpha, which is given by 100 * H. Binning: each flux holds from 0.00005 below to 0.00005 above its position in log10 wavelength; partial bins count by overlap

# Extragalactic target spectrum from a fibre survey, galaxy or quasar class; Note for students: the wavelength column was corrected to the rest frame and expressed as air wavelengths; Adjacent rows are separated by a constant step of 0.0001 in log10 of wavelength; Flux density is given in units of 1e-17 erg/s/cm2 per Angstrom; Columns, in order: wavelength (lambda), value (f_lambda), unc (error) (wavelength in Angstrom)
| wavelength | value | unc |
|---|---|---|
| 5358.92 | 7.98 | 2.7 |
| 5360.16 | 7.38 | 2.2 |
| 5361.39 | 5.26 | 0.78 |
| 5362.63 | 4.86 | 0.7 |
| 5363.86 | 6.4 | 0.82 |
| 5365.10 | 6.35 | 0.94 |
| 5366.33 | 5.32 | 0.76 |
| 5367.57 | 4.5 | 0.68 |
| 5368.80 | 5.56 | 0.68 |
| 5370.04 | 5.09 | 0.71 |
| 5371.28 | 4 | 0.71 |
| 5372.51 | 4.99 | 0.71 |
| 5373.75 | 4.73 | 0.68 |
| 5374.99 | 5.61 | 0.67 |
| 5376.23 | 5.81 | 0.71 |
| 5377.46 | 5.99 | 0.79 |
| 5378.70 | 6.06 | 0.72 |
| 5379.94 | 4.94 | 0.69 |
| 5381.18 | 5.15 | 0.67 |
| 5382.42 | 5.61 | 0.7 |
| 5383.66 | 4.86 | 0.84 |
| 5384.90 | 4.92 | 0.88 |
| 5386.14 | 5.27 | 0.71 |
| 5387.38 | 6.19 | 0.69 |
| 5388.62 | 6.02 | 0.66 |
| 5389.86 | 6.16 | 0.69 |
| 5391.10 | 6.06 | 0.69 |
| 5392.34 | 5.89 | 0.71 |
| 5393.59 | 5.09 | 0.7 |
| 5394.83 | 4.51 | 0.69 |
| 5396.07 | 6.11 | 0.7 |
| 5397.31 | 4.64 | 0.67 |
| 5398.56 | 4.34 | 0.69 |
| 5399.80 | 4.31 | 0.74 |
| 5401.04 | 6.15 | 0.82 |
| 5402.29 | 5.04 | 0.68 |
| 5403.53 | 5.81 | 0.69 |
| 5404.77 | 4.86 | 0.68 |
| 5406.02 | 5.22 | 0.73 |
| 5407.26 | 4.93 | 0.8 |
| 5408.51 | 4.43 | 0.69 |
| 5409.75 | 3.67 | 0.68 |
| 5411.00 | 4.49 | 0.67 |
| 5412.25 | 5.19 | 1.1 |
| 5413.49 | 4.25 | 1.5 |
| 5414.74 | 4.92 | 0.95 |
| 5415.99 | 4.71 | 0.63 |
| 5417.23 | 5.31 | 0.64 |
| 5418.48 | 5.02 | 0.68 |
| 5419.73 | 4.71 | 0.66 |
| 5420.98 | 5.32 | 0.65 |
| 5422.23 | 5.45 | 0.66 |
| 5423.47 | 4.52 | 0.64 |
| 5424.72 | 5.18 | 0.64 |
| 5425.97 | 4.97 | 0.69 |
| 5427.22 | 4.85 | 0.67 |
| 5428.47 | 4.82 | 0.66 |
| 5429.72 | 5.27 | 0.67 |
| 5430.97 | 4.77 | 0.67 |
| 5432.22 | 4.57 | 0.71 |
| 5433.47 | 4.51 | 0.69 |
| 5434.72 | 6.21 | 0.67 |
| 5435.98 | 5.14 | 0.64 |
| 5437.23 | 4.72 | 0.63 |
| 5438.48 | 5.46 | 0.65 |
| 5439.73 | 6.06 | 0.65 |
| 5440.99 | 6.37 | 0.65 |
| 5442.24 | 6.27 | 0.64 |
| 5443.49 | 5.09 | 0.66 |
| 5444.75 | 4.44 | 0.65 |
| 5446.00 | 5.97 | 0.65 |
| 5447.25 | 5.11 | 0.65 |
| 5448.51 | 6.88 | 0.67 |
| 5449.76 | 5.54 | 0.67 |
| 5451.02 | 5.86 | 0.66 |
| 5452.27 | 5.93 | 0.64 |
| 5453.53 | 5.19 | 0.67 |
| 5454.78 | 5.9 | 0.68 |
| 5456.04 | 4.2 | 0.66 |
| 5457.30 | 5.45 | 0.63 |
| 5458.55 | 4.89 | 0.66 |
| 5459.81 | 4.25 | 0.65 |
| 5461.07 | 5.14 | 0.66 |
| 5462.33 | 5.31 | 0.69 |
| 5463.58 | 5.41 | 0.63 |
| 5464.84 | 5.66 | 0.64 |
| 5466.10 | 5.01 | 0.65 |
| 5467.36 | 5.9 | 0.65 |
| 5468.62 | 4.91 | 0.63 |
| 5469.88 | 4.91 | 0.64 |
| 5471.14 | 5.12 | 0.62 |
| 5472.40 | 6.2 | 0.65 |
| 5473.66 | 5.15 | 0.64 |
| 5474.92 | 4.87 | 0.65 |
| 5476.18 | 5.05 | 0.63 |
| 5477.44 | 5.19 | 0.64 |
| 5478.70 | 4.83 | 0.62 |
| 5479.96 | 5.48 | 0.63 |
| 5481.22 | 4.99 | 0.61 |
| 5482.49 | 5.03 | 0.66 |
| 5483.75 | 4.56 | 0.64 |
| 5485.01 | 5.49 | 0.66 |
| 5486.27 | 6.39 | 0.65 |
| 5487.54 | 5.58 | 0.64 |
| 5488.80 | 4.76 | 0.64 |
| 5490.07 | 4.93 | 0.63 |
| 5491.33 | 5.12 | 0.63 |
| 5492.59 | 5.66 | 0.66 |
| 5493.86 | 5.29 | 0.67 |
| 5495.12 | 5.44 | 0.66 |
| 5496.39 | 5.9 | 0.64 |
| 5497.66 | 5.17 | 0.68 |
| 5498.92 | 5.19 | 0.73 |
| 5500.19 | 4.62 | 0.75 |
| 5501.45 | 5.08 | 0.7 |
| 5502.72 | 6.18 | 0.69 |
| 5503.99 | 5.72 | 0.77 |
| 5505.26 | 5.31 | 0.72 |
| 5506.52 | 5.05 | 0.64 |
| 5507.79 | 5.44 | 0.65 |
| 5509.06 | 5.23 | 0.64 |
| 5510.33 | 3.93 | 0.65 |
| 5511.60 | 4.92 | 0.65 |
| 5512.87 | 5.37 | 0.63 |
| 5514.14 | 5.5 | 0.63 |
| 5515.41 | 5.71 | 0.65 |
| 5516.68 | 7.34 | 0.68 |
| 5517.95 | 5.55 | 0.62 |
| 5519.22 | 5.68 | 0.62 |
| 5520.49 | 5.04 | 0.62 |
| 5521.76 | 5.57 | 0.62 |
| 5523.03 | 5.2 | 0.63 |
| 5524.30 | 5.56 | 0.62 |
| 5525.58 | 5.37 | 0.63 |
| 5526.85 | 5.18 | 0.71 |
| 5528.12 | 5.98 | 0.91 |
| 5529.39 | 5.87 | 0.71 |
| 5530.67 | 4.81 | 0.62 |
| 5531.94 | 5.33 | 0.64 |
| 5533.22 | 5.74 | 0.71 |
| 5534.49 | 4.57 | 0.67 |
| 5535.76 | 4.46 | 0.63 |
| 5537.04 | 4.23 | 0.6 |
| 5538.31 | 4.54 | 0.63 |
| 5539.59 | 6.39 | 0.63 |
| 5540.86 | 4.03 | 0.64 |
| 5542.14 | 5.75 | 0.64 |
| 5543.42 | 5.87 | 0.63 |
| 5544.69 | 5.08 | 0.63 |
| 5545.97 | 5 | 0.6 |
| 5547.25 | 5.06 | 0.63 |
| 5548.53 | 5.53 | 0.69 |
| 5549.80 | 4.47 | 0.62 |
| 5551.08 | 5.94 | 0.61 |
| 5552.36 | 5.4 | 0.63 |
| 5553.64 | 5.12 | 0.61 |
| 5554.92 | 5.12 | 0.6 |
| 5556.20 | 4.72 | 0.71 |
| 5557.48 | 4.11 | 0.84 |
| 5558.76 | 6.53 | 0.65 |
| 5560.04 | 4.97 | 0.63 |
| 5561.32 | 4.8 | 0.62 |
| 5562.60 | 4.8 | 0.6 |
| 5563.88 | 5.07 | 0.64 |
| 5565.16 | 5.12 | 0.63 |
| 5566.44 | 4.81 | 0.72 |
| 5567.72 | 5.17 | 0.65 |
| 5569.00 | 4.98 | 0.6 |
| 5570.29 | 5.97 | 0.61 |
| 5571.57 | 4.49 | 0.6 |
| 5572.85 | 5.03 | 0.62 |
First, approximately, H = 8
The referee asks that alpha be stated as 800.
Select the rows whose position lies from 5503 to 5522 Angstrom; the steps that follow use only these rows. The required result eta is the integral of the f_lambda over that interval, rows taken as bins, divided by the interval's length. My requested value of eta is 5.43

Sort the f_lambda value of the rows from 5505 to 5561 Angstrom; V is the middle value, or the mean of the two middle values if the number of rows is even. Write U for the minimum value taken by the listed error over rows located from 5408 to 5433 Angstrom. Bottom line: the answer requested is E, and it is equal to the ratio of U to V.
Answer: 0.120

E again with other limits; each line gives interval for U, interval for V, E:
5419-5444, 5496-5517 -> 0.119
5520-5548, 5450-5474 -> 0.116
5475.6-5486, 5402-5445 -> 0.123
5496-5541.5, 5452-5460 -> 0.116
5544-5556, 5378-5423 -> 0.118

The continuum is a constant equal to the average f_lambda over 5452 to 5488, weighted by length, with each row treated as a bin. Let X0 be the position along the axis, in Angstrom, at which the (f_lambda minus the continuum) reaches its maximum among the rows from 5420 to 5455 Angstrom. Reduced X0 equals 5448.51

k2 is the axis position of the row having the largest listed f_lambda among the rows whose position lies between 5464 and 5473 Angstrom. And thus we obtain 5472.40 Angstrom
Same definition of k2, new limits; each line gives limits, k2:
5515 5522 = 5516.68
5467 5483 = 5472.40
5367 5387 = 5378.70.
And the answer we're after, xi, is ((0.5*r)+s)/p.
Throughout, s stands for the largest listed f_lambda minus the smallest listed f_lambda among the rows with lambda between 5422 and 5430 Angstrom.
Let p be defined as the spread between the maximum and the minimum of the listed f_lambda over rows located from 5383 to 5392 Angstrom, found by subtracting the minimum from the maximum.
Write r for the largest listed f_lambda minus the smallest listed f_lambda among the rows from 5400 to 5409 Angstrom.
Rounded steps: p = 1.33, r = 1.7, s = 0.93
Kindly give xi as 1.3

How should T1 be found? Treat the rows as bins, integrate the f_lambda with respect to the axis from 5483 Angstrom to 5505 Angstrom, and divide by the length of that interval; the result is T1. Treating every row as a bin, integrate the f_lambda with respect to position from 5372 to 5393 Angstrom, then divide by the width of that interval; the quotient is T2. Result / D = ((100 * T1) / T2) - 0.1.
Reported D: 96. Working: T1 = 5.36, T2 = 5.54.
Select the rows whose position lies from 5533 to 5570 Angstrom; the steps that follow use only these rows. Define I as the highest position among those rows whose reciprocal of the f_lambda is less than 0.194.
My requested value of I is 5567.72 Angstrom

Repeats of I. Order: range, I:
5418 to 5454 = 5453.53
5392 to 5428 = 5424.72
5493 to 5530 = 5529.39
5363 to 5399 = 5396.07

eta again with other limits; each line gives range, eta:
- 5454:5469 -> 5.17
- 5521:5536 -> 5.32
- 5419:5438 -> 5.00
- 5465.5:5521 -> 5.31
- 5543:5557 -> 5.19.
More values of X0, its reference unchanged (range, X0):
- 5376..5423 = 5387.38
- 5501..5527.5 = 5516.68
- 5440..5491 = 5448.51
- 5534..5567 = 5558.76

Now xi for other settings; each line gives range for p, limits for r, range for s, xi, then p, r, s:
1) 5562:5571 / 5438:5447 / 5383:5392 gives 2.0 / 1.17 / 1.9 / 1.33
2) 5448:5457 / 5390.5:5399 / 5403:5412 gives 1.1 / 2.68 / 1.8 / 2.14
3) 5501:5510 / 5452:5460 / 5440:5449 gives 2.9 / 1.13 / 1.7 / 2.44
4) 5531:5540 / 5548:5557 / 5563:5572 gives 1.0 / 2.16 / 1.5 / 1.48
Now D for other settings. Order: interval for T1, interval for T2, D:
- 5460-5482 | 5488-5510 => 99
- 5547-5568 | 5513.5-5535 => 92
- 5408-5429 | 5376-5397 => 87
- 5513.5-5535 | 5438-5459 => 99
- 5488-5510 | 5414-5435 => 106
